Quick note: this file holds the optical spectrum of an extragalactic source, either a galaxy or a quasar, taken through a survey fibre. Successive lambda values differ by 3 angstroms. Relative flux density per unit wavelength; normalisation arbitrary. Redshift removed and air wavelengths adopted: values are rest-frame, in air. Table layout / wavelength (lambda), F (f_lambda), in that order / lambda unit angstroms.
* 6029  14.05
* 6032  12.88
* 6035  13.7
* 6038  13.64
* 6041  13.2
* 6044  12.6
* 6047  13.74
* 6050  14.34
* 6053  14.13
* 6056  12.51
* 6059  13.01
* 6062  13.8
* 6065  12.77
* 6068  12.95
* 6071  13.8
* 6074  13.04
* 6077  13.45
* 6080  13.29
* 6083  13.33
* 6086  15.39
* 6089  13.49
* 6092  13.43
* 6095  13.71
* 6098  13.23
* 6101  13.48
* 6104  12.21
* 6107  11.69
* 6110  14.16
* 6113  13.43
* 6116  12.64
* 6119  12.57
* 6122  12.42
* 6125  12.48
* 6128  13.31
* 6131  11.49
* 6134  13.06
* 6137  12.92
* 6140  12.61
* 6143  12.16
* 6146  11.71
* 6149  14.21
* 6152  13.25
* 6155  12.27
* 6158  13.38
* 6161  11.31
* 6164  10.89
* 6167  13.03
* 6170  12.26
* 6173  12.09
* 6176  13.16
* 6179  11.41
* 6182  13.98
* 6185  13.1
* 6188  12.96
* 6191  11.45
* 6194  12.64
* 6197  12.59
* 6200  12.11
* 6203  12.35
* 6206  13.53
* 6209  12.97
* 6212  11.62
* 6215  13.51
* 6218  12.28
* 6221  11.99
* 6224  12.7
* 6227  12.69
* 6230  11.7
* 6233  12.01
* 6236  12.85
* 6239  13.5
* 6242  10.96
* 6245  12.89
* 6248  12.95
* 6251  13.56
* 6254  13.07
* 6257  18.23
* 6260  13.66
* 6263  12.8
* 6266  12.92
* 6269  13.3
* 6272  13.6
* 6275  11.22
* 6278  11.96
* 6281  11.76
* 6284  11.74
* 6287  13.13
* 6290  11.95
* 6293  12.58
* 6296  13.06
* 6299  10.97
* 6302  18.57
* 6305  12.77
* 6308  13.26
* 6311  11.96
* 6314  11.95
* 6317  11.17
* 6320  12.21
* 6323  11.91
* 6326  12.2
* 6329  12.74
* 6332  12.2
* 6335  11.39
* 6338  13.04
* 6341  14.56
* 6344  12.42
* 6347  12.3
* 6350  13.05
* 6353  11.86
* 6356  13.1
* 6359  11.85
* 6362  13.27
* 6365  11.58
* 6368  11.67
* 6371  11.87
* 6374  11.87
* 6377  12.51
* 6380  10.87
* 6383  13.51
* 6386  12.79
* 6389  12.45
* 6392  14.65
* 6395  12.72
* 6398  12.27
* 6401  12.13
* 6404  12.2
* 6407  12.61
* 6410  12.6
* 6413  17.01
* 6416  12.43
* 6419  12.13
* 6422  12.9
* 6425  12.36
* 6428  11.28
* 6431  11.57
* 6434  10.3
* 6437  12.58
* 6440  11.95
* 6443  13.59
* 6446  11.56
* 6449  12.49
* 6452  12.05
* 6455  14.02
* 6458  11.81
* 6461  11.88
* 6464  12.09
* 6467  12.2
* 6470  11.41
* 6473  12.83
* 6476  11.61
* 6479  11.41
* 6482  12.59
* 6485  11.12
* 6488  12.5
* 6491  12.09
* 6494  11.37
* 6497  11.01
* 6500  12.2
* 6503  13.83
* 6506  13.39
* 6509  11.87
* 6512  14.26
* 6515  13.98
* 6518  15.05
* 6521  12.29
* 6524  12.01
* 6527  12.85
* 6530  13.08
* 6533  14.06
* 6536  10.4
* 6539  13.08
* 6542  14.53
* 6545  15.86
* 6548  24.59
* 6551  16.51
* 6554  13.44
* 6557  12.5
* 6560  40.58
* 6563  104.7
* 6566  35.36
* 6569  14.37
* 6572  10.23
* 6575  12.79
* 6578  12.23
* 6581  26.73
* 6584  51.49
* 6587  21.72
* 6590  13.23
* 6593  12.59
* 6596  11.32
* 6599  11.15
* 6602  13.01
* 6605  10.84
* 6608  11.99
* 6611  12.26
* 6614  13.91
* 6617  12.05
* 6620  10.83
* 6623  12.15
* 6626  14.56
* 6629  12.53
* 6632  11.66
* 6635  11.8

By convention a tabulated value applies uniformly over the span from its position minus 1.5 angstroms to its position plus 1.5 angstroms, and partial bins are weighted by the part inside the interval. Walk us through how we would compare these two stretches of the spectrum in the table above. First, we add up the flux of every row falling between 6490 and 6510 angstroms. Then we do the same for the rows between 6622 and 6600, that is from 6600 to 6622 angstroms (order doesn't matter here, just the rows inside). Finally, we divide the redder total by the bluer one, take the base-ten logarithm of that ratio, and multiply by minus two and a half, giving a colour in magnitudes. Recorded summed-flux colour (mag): 0.01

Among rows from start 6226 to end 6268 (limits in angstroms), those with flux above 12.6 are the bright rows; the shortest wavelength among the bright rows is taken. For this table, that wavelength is 6227 angstroms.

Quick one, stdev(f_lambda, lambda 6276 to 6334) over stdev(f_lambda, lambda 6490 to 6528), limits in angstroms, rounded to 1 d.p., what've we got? 1.3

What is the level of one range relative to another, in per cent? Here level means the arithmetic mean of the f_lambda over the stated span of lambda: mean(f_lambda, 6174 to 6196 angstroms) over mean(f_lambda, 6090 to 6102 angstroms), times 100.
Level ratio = 94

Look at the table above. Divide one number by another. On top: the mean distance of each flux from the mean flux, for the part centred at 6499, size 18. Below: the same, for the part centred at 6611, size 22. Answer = 1.08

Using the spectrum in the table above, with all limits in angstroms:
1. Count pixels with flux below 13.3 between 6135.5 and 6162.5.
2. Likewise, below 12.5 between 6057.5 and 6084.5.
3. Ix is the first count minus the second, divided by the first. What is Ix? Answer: 1.00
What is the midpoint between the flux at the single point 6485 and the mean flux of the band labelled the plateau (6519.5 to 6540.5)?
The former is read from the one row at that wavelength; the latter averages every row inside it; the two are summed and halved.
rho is 11.8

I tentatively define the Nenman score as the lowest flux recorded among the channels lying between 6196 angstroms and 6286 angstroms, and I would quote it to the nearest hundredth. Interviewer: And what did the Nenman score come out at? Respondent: 10.96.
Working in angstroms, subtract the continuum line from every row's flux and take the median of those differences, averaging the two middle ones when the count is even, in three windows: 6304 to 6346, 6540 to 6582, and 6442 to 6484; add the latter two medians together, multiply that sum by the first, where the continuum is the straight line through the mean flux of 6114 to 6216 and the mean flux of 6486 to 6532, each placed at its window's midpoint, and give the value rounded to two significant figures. -0.79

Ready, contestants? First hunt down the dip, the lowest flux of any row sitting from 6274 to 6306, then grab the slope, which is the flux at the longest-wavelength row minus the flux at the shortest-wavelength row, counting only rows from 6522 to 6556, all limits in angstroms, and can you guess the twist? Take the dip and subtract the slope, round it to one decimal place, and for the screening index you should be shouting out 9.5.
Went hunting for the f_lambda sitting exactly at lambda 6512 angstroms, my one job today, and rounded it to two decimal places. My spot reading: 14.26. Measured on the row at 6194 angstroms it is 12.64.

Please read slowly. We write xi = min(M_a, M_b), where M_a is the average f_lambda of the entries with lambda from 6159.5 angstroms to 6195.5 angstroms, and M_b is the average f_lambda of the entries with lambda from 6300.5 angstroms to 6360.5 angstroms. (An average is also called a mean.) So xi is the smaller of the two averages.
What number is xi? 12.4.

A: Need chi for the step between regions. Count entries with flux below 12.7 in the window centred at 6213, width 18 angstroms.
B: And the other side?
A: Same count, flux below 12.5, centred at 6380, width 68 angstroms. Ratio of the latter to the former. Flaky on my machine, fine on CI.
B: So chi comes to 4.0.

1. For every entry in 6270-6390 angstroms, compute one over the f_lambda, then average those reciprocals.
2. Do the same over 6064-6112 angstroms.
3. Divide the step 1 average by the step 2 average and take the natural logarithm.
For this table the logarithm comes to 0.072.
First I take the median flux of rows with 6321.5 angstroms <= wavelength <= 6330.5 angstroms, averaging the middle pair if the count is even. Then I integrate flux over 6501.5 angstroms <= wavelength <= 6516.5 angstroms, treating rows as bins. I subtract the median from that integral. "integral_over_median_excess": 190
